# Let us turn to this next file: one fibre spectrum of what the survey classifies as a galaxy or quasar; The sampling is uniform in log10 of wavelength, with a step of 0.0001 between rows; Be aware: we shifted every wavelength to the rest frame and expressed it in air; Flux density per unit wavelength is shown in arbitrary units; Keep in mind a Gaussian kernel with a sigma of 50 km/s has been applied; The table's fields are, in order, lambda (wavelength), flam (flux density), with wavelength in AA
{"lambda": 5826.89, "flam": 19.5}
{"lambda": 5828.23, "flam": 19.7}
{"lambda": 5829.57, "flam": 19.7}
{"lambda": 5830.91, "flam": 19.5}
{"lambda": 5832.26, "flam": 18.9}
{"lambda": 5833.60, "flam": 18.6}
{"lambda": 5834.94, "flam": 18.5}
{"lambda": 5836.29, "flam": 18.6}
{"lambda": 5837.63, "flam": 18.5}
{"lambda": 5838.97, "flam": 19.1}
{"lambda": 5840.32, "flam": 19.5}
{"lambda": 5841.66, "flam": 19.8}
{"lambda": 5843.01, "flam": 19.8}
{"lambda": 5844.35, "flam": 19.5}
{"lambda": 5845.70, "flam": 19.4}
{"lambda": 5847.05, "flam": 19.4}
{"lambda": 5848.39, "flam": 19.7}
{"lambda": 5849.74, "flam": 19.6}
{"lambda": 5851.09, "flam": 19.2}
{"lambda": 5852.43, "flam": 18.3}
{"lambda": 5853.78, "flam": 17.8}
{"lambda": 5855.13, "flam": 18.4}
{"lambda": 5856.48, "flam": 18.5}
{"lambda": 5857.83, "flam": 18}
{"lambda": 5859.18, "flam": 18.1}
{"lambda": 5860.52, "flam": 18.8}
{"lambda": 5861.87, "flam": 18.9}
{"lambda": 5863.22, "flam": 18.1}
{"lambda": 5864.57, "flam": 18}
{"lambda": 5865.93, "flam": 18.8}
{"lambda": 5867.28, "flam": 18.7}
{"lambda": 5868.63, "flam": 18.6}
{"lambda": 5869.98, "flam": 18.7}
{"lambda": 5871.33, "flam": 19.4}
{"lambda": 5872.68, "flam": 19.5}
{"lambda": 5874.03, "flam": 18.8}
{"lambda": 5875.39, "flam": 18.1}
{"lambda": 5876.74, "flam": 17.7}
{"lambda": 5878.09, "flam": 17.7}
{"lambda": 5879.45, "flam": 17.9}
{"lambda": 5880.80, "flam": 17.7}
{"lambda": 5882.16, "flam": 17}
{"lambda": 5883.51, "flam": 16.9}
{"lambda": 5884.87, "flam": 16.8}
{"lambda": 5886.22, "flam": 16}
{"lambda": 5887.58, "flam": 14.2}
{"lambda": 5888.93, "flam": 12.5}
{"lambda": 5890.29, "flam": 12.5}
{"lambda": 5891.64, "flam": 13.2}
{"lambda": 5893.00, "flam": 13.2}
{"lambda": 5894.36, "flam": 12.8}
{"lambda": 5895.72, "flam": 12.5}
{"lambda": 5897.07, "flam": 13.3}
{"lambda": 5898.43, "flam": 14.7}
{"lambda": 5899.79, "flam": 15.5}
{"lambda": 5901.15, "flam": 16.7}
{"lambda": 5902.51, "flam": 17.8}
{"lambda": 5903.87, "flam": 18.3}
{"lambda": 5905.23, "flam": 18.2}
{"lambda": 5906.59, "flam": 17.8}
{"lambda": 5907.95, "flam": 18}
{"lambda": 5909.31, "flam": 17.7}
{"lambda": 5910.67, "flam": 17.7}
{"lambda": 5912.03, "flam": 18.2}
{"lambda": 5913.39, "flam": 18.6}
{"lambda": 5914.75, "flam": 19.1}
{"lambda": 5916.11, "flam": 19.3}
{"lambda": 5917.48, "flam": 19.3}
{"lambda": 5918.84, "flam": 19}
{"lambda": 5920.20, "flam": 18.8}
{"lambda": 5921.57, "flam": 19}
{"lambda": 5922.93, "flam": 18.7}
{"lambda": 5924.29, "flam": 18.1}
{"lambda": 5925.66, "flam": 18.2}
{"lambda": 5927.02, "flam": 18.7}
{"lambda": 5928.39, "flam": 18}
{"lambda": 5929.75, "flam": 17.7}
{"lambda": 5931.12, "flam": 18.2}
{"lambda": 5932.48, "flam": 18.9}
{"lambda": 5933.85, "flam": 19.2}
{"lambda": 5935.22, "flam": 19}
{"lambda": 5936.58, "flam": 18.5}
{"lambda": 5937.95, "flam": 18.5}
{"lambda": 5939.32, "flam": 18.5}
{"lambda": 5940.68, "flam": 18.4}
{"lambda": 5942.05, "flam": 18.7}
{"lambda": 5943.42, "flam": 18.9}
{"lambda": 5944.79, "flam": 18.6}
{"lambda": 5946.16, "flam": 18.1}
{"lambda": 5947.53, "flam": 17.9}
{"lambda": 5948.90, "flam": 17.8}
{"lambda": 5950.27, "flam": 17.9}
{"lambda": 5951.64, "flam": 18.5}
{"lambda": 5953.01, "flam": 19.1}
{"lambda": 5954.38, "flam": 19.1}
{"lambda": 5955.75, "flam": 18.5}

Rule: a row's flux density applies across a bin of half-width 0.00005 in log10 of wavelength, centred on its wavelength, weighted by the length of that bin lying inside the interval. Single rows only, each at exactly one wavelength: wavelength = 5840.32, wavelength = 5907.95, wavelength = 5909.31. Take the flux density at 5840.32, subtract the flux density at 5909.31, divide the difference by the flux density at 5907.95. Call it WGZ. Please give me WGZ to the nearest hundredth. 0.10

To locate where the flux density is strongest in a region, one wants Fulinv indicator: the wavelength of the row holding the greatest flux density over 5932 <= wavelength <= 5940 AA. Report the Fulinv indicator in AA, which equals 5933.85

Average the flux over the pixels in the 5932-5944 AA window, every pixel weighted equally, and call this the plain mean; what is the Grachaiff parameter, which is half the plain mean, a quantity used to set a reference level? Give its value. 9.4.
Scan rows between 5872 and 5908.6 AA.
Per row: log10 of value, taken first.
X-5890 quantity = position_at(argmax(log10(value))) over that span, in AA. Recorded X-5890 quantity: 5872.68 AA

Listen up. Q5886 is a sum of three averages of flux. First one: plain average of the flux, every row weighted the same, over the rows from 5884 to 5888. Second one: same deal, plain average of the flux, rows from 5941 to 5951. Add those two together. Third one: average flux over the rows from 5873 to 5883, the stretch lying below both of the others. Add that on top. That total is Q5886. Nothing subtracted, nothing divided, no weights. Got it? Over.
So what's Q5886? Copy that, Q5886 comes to 52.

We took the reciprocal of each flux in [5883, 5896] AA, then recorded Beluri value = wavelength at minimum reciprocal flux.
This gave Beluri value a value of 5883.51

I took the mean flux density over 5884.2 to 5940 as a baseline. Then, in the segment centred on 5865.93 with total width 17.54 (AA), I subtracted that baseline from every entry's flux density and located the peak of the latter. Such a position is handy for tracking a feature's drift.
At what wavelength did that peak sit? 5872.68 AA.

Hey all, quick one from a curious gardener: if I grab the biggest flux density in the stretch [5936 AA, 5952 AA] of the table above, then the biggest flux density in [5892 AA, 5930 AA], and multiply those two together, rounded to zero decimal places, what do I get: 365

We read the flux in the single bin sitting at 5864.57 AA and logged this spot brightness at 18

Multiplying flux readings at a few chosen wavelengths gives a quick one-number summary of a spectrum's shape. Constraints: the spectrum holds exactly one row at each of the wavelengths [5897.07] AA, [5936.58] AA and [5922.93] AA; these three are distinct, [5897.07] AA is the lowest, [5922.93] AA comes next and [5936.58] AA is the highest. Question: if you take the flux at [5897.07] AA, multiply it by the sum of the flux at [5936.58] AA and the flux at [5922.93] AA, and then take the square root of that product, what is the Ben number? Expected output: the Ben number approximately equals 22.2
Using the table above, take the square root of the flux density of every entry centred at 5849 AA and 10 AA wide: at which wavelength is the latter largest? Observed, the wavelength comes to 5848.39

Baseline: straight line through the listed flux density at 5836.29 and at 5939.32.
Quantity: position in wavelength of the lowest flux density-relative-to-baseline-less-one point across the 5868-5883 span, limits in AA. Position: 5882.16 AA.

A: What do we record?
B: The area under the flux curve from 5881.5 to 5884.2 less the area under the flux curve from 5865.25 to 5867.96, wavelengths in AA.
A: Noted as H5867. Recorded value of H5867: -5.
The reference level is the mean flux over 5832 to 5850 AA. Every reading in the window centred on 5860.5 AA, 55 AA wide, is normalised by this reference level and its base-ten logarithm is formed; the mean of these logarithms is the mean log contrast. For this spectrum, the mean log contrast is -0.019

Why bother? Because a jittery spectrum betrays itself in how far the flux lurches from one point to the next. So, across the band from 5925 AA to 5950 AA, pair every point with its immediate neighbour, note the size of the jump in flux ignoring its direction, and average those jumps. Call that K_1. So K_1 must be 0.32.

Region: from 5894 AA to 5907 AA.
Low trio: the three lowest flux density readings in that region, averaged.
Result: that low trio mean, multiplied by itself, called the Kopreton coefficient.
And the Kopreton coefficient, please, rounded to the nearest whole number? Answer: 166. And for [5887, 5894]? 162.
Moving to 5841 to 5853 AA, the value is 360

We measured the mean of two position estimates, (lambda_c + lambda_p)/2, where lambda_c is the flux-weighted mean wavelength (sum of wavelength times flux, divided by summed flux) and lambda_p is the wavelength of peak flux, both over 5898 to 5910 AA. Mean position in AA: 5904.0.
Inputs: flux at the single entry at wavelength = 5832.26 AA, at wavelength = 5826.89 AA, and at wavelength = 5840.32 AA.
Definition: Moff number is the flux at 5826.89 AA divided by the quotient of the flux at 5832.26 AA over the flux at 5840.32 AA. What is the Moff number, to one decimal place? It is 20.1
